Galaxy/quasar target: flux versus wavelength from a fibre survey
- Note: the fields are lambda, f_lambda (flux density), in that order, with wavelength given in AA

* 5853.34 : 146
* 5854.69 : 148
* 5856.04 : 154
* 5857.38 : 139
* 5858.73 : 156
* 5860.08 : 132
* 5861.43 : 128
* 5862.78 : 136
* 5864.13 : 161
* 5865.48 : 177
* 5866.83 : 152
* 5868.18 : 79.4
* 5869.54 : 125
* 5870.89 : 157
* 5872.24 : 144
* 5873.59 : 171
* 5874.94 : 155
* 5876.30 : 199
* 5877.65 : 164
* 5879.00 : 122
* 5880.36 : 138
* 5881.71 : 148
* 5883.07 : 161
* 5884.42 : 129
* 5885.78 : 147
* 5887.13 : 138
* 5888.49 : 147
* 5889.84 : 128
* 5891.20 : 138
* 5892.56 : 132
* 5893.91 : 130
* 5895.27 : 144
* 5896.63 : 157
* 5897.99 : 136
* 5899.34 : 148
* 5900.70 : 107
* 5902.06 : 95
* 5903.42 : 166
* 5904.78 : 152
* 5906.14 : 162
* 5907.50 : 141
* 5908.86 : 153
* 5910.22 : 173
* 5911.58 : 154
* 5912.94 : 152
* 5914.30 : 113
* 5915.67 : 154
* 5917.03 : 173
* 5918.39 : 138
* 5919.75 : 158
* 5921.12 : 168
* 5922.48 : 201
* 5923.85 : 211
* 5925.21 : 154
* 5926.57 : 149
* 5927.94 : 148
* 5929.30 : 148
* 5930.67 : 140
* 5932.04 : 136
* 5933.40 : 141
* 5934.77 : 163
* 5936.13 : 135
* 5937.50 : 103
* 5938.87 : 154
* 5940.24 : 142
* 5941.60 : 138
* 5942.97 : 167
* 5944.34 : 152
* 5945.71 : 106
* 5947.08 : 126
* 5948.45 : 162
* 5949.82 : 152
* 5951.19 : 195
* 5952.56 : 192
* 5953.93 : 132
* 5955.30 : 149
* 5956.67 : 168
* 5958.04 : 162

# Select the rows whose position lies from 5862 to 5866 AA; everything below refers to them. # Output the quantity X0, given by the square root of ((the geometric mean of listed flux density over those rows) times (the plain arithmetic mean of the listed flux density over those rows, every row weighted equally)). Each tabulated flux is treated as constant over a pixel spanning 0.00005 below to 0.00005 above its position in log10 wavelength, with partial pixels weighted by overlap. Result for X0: 158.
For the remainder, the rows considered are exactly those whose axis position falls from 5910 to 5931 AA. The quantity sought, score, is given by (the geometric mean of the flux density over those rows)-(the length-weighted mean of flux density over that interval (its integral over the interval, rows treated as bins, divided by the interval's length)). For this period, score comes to -1.6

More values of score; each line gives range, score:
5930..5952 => -2.0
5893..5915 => -1.6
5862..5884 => -2.3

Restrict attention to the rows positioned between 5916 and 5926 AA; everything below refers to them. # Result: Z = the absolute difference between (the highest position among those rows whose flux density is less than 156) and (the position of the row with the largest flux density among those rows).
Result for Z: 1.4 AA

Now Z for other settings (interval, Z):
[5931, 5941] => 5.5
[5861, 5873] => 6.8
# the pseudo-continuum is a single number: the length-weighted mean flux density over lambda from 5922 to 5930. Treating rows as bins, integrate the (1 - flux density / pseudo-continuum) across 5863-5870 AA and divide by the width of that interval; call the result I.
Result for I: 0.170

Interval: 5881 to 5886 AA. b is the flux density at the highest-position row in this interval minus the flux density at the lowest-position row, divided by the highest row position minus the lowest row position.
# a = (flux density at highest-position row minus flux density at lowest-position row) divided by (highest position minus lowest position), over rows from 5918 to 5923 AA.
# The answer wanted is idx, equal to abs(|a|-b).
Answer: 16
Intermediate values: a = 15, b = 0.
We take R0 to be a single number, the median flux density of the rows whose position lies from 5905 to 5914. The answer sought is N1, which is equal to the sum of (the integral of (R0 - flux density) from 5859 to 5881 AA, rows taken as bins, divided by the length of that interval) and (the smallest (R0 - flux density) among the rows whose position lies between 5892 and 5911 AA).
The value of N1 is -12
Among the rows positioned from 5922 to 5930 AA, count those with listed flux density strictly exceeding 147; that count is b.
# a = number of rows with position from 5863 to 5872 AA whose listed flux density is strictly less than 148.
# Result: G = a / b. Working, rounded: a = 2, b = 6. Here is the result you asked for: 0.3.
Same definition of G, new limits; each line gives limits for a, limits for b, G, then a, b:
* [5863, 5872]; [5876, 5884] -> 0.5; 2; 4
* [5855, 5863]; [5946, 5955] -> 1.0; 4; 4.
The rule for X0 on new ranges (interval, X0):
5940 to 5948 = 138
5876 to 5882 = 153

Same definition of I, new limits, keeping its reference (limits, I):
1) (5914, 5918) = 0.109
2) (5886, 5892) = 0.174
